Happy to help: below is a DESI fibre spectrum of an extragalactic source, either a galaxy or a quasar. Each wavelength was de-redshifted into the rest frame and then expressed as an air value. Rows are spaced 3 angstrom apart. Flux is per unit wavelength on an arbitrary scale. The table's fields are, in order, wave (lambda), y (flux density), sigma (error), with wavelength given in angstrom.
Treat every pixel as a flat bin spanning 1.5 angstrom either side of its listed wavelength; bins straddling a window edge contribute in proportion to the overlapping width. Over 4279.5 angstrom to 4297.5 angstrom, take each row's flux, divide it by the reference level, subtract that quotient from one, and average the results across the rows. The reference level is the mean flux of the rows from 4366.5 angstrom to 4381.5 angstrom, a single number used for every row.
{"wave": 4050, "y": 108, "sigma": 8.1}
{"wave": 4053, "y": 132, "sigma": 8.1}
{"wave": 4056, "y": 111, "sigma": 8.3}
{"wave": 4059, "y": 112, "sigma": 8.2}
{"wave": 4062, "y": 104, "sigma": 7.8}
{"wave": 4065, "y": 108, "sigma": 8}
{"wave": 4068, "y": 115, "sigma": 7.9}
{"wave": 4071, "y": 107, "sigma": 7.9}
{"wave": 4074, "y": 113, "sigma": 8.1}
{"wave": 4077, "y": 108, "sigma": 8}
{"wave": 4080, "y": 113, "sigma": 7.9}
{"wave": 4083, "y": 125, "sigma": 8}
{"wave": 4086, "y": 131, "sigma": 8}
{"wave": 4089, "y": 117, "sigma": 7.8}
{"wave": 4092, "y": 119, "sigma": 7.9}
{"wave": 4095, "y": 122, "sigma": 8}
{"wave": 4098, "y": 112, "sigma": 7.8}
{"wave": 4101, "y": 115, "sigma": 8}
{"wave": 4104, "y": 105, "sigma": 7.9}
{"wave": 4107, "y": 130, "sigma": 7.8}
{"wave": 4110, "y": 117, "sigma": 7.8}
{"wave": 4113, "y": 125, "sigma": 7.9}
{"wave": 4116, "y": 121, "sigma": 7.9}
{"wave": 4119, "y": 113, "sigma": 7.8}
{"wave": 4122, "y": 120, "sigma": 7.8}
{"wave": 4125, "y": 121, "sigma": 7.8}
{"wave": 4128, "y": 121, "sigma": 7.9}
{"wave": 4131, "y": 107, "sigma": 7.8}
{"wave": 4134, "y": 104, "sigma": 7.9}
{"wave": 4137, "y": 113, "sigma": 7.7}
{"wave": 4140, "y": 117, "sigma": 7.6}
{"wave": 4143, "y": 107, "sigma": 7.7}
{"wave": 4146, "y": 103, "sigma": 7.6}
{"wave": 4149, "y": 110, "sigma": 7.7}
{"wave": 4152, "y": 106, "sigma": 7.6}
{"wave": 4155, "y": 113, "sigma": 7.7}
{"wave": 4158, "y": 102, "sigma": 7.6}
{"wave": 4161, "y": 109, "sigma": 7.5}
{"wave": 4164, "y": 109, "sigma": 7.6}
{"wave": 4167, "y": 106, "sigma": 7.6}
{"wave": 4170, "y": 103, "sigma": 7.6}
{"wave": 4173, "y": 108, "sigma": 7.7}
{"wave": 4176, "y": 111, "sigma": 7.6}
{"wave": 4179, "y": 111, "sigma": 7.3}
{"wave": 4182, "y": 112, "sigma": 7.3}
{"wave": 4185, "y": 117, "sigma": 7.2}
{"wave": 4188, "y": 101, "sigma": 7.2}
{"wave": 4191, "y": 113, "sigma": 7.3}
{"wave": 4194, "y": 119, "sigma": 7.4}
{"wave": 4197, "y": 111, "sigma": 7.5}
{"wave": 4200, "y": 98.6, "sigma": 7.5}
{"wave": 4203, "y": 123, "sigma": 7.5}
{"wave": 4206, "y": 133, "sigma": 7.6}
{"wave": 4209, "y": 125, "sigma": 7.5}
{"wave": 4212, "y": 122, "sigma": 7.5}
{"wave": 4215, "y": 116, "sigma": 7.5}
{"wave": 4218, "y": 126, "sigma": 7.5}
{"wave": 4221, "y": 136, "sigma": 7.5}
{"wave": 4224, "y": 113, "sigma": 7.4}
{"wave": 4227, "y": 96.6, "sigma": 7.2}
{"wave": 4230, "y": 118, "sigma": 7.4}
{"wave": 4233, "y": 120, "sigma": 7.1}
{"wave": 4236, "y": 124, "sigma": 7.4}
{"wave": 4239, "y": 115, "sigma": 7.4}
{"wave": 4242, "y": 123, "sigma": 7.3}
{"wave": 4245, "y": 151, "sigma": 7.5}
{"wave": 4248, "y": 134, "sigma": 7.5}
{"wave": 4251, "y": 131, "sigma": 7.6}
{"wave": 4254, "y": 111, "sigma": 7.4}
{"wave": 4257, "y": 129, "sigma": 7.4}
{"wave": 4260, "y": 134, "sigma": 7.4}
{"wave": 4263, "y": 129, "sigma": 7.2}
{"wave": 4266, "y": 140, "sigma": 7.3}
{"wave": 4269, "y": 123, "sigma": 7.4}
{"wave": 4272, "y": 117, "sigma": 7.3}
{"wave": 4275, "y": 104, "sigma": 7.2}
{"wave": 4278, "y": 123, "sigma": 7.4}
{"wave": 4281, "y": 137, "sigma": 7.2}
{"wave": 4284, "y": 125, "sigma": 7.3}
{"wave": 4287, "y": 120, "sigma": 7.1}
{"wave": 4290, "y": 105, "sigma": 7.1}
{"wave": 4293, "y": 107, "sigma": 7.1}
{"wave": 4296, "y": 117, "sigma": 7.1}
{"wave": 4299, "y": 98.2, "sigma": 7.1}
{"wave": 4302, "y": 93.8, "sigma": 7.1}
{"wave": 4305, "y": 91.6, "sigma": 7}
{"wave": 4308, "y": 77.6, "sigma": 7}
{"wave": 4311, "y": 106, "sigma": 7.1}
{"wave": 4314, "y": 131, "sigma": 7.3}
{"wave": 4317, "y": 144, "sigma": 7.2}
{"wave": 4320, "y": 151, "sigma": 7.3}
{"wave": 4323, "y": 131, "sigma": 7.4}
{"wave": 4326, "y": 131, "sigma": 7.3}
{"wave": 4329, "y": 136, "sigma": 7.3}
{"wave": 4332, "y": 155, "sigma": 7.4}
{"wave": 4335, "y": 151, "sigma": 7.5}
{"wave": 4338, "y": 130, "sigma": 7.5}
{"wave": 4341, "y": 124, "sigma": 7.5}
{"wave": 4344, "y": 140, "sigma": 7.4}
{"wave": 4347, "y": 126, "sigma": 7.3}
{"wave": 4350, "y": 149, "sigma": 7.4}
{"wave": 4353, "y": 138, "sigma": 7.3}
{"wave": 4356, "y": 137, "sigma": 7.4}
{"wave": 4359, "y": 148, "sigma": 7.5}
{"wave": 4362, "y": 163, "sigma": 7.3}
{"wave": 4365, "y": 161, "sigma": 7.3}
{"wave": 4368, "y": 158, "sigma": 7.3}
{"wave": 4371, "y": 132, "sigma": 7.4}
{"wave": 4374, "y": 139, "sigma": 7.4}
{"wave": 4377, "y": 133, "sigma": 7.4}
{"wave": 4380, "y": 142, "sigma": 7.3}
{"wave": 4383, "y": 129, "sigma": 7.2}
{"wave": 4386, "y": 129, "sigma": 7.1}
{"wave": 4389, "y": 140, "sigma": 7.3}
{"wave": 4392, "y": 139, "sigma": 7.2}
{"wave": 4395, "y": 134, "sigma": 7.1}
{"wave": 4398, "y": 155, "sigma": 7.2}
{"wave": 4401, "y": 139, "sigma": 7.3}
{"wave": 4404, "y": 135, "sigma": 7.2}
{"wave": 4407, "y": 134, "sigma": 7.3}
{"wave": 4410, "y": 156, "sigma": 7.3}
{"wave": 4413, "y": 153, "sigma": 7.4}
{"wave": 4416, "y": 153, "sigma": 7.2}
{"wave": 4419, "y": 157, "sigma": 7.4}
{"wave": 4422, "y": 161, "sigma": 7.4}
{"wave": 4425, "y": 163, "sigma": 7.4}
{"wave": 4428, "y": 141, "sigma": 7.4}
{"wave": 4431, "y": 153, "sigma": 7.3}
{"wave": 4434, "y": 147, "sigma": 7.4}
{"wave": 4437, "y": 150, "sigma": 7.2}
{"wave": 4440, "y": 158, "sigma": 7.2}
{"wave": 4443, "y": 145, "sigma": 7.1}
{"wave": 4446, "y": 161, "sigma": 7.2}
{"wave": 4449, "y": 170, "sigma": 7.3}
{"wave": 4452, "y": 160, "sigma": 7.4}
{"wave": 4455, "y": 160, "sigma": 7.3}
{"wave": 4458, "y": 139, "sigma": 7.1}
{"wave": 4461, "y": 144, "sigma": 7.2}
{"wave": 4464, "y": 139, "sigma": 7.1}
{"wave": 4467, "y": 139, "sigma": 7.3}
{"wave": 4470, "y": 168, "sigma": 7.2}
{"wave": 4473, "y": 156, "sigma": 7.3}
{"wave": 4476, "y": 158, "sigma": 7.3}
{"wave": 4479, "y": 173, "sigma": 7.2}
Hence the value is 0.158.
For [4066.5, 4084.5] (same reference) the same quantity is 0.194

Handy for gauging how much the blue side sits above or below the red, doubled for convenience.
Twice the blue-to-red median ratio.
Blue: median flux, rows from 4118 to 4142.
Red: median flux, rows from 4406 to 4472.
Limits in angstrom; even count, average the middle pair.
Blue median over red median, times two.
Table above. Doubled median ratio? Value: 1.50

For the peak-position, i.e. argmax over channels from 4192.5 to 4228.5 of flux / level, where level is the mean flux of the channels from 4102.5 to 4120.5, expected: 4221 angstrom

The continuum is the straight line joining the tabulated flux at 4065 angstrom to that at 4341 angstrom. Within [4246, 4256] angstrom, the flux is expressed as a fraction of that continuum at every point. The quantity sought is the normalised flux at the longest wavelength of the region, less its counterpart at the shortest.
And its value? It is -0.20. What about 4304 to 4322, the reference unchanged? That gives 0.48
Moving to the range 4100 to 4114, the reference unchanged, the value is 0.08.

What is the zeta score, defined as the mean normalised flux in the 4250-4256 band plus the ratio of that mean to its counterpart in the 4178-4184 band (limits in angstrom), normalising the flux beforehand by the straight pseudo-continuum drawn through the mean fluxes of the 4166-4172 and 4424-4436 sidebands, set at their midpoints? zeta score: 1.98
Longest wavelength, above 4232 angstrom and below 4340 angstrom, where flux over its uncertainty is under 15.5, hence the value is 4311 angstrom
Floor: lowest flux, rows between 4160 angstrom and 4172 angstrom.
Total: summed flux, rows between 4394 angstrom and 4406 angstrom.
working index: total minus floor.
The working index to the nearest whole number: 460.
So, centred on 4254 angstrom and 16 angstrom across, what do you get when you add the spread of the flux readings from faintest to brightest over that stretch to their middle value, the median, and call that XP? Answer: 154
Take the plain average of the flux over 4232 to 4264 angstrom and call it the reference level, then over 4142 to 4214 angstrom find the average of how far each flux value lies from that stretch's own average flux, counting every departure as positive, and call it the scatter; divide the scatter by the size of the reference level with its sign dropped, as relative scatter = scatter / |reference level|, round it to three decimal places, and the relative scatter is 0.049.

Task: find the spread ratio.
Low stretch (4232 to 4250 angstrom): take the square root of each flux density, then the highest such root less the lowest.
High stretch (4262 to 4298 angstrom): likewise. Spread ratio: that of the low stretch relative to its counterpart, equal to 1.0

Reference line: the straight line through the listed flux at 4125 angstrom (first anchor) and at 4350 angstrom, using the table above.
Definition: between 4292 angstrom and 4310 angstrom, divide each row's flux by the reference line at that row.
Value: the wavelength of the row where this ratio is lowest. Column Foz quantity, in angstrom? 4308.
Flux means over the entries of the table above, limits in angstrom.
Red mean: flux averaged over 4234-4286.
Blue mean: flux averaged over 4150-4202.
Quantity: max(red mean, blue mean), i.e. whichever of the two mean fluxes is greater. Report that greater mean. 126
